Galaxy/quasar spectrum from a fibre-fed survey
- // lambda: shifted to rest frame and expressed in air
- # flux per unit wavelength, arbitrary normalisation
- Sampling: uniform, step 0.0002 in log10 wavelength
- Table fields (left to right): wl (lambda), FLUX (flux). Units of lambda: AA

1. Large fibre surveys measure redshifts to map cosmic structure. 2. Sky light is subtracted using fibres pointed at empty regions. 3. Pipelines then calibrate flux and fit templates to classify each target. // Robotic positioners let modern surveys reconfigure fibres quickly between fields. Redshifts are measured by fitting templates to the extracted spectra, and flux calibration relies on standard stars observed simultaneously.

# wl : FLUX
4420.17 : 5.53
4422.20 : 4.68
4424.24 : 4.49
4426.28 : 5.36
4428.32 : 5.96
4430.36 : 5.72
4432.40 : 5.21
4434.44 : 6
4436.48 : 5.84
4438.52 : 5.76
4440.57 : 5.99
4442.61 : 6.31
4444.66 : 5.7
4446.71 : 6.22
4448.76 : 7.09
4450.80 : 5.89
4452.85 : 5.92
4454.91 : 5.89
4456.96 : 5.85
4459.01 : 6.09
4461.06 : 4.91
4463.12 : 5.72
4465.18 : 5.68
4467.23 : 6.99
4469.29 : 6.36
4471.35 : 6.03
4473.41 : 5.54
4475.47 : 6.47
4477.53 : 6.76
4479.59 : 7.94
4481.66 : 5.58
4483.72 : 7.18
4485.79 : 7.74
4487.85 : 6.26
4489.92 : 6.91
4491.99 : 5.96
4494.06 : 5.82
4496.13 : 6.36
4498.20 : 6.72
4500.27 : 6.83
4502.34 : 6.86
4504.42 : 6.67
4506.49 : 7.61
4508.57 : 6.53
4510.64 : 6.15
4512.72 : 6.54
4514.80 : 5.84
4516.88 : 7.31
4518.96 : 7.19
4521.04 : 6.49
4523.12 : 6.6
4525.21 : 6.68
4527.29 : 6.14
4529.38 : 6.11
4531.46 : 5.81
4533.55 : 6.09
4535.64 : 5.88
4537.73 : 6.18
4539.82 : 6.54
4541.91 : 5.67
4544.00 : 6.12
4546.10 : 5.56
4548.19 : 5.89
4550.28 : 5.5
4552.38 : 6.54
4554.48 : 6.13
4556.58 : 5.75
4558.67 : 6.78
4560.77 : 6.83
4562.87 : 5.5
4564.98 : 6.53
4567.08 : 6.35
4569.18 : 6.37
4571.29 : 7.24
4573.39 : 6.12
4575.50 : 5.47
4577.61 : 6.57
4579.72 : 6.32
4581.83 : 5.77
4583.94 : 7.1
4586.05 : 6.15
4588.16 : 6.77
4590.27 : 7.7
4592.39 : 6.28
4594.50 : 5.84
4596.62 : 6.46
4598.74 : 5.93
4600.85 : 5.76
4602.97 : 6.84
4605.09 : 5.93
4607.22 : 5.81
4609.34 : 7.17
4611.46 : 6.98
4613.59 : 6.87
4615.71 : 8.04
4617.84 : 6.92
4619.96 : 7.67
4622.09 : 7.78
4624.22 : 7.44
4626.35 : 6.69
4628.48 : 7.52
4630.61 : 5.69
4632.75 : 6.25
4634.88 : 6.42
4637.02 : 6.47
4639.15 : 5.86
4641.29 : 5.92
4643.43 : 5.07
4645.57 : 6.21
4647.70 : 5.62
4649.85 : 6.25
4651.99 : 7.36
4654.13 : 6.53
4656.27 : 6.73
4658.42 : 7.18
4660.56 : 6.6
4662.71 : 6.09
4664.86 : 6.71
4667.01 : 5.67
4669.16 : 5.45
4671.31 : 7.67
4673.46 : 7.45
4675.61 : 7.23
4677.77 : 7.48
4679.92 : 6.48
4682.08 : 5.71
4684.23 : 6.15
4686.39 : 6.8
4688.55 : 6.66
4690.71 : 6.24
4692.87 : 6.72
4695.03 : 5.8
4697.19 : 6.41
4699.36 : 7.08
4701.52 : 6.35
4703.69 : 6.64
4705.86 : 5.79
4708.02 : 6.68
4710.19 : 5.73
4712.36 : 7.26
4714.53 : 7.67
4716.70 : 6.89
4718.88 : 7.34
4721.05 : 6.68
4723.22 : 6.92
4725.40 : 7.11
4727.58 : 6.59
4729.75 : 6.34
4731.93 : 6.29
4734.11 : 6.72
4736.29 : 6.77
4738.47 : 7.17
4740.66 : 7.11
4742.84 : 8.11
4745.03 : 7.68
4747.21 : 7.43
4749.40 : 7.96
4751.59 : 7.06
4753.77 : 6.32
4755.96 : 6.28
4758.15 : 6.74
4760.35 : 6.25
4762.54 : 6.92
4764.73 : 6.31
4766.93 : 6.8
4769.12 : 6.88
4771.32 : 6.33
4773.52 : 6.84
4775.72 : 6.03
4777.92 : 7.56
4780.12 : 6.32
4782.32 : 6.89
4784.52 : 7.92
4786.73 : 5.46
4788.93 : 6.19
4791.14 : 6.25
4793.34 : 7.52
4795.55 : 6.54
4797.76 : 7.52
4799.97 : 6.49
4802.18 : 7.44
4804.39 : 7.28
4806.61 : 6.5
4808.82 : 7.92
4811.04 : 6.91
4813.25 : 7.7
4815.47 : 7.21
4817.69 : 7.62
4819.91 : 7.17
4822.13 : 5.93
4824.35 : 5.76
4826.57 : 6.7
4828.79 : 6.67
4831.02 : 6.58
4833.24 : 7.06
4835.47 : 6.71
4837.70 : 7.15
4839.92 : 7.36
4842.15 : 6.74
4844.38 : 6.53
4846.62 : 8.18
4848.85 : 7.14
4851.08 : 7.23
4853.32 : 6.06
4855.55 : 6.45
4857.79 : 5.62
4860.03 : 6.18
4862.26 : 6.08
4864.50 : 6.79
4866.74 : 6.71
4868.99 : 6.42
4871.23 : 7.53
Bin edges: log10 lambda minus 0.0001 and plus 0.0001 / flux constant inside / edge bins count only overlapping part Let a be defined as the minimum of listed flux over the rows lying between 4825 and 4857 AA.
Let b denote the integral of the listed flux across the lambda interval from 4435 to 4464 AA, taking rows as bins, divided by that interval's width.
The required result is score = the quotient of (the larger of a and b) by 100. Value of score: 0.0606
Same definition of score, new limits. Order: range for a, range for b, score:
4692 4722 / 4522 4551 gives 0.0606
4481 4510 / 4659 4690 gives 0.0659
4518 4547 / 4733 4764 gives 0.0703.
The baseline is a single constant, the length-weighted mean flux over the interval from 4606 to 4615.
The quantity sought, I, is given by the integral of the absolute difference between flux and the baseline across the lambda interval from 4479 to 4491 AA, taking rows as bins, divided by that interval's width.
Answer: 0.72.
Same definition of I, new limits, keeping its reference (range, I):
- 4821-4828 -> 0.59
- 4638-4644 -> 1.07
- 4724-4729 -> 0.26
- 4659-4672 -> 0.67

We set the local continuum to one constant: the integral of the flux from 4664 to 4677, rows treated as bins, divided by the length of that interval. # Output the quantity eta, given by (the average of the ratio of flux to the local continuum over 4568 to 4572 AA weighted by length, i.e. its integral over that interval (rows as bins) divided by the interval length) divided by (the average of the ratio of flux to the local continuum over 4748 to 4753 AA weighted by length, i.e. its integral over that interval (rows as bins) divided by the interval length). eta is 0.91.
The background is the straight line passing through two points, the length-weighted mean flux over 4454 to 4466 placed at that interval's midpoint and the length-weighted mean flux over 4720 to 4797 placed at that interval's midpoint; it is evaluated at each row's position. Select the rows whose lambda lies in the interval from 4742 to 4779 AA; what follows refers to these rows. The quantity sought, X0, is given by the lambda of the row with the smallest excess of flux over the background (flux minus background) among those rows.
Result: 4775.72 AA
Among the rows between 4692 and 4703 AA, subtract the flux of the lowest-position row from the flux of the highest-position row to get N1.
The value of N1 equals -0.4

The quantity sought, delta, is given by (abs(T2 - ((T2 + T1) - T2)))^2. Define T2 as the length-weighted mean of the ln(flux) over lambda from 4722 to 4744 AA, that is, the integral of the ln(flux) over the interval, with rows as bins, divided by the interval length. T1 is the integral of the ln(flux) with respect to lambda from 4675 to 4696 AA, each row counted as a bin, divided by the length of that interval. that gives 0.004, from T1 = 1.87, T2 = 1.93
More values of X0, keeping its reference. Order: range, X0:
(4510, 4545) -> 4541.91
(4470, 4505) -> 4473.41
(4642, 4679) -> 4643.43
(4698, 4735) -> 4710.19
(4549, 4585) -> 4575.50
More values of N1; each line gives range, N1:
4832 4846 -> -0.5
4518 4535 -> -1.1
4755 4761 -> 0.0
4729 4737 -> 0.4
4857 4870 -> 0.8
